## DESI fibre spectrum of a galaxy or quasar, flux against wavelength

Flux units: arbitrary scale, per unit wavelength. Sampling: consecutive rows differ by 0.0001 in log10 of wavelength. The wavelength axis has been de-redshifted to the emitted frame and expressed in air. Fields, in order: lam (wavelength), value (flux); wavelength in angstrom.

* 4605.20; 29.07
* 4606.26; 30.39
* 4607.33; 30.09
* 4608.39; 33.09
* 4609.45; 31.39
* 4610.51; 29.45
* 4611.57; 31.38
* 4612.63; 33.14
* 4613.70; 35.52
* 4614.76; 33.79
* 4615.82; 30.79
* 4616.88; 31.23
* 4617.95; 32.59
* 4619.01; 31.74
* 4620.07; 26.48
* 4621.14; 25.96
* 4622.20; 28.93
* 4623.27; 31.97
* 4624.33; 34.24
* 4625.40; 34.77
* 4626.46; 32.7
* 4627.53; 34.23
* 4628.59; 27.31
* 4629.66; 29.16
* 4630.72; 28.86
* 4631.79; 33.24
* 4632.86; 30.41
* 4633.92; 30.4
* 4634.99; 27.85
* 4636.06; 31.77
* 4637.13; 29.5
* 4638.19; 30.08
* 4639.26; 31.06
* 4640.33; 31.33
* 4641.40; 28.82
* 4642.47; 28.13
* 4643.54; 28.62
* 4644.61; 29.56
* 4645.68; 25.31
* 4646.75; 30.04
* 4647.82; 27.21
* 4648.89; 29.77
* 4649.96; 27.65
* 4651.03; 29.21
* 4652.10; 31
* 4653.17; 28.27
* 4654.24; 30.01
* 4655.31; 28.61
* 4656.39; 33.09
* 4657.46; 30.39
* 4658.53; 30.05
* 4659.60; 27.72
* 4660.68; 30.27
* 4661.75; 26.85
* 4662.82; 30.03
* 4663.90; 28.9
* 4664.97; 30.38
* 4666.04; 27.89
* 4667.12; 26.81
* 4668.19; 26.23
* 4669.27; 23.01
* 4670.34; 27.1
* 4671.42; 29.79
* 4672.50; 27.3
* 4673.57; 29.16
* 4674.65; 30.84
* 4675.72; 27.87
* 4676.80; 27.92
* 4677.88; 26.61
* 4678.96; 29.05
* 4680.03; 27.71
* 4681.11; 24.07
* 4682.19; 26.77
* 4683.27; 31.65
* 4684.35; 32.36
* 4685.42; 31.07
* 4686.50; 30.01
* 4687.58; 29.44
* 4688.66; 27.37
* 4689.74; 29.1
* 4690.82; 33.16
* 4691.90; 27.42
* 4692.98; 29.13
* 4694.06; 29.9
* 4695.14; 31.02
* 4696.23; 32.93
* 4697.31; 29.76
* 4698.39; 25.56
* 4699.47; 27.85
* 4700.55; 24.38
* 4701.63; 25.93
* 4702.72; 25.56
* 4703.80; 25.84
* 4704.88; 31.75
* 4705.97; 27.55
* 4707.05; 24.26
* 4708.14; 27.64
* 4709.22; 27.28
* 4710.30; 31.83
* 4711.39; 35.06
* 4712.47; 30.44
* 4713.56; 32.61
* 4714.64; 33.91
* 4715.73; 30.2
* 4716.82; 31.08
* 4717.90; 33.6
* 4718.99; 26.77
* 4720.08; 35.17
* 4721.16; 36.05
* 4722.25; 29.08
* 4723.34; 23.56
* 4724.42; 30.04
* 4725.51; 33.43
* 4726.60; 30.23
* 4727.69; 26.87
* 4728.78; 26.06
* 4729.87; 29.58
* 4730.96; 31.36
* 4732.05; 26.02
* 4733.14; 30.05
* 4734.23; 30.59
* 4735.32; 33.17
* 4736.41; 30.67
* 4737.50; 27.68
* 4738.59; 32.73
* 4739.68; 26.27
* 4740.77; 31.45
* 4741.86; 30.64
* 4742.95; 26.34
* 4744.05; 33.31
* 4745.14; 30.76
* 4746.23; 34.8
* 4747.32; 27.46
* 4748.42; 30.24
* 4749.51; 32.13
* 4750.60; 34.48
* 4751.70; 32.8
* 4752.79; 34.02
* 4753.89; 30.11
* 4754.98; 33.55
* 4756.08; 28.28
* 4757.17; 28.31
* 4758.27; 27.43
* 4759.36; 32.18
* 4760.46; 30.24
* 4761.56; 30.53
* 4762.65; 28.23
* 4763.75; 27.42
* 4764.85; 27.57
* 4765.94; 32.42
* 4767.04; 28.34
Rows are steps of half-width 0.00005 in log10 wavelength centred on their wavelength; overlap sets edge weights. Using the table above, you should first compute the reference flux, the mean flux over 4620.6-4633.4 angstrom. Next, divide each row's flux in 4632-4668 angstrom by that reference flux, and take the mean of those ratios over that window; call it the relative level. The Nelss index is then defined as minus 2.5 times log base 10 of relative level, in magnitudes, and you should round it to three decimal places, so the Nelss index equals 0.060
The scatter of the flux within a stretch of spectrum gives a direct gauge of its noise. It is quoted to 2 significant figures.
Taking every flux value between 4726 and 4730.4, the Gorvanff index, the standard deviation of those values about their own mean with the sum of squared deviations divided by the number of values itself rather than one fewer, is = 1.8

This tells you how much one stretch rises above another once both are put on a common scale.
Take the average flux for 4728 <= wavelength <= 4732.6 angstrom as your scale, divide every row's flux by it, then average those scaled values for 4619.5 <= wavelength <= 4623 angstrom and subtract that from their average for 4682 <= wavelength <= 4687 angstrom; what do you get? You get 0.11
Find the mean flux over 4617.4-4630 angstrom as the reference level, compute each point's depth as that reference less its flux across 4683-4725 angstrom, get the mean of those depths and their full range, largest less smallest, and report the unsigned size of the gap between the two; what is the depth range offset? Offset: 11.3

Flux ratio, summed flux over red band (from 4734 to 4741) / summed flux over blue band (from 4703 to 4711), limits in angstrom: 1.08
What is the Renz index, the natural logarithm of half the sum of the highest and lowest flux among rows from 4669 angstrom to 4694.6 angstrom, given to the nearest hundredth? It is 3.34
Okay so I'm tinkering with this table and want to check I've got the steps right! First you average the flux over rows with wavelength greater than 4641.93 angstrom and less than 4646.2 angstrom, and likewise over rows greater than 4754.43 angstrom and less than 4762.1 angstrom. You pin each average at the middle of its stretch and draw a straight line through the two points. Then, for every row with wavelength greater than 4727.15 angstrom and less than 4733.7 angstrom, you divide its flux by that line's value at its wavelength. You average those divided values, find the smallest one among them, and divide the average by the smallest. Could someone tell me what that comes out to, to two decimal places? 1.09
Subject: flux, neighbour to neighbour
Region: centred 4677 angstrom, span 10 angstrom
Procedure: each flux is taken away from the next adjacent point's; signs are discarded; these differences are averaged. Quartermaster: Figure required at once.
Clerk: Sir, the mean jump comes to 1.91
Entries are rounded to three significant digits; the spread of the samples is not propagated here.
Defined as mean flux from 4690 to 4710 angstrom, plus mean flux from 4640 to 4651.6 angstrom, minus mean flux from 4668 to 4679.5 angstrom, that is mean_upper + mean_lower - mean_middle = 29.1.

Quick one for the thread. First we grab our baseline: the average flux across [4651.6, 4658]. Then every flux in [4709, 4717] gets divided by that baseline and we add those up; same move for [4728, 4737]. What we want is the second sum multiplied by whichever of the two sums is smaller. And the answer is 62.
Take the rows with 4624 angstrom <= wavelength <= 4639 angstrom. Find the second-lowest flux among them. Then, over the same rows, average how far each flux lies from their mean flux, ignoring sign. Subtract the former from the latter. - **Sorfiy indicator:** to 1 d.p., -25.7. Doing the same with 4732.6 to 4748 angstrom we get -24.3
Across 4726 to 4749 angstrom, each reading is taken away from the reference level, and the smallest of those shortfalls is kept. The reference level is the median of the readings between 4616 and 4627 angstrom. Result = -2.9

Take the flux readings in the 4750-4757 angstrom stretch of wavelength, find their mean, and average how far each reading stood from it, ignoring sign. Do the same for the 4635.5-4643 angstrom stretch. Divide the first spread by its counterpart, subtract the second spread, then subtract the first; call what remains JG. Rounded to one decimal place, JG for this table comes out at -1.3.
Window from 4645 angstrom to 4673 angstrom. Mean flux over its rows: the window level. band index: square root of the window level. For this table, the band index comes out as 5.35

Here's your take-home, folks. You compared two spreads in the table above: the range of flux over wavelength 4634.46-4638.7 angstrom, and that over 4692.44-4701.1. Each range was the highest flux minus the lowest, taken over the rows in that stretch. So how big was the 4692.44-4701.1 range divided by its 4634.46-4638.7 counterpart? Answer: 2.18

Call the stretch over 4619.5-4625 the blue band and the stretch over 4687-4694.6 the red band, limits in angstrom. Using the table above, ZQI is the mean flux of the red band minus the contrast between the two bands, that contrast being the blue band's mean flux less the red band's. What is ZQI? 29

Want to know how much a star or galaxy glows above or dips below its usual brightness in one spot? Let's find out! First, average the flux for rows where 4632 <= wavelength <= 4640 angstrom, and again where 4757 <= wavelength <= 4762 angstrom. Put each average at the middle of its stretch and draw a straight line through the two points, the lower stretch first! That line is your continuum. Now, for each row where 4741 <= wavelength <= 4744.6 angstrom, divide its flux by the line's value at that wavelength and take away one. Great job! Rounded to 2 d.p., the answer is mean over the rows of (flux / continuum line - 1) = 0.01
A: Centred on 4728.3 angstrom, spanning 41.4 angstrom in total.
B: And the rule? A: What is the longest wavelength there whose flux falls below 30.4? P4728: 4748.42 angstrom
